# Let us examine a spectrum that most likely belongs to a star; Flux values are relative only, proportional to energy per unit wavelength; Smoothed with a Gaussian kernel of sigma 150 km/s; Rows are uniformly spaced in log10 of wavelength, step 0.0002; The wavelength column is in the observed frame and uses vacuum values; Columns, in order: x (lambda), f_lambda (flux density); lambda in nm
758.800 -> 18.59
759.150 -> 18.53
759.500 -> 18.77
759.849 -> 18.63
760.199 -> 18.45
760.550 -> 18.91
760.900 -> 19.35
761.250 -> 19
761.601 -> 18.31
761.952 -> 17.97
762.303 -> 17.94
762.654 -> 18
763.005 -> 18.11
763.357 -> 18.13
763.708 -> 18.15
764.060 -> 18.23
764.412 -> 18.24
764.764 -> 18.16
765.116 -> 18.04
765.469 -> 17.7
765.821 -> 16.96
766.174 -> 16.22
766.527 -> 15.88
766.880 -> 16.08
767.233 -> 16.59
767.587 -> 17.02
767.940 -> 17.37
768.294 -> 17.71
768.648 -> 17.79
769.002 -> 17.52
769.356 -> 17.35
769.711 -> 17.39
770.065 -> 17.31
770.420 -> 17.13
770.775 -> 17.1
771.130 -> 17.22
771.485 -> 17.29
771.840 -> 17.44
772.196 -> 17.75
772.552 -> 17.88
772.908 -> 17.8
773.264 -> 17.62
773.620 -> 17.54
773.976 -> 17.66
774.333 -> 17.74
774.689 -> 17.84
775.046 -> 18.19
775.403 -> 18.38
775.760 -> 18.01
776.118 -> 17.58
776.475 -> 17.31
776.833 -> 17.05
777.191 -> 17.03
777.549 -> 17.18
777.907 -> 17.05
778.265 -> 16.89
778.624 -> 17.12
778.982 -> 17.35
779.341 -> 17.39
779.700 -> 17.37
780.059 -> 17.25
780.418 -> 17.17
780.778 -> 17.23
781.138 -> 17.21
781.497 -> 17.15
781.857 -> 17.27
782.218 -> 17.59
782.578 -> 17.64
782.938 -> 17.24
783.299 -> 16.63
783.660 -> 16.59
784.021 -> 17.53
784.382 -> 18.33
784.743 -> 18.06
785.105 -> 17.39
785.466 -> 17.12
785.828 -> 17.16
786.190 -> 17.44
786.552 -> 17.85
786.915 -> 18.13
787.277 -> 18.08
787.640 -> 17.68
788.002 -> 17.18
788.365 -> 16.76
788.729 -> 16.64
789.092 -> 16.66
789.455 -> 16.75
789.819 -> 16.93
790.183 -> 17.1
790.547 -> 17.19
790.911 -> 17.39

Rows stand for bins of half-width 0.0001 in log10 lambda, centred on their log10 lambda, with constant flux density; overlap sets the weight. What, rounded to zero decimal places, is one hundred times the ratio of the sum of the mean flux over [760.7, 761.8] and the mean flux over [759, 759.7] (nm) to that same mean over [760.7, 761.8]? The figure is 199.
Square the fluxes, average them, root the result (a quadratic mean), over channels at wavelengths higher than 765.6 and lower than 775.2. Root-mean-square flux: 17.3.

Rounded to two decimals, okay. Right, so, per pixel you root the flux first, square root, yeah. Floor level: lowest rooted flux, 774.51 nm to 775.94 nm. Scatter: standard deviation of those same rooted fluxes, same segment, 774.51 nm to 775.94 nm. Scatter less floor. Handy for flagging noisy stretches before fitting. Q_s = -4.20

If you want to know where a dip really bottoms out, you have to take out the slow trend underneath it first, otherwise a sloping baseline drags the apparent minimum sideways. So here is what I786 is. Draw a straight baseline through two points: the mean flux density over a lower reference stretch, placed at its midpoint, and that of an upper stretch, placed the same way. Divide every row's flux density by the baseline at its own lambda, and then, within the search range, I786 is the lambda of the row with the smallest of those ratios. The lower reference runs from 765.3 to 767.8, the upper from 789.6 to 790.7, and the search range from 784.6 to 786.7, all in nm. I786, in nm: 785.466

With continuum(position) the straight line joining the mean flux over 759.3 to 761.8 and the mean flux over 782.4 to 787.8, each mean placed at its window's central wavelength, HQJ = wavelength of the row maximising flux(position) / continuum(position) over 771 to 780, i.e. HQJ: 775.403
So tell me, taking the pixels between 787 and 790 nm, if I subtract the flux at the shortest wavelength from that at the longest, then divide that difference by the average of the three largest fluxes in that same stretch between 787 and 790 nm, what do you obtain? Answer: -0.07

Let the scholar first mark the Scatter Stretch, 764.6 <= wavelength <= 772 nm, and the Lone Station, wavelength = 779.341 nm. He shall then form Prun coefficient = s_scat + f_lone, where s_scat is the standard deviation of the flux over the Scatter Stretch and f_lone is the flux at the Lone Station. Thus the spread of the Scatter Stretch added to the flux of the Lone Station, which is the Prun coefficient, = 18.0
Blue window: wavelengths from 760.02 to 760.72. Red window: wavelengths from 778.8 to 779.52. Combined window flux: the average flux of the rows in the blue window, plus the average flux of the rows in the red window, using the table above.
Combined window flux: 36.0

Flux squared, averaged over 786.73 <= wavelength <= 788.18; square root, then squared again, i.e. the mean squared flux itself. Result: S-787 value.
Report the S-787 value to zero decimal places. 316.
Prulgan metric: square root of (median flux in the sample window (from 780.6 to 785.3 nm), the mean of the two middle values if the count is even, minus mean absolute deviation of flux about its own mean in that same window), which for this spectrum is 4.11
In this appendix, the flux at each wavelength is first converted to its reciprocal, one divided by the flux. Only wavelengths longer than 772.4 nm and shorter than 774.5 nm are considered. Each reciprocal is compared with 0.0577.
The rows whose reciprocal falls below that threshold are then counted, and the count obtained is 6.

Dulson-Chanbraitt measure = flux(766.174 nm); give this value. 16.22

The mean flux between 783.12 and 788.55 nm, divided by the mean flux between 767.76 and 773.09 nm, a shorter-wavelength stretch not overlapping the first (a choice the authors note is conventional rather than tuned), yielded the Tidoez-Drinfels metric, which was 1.00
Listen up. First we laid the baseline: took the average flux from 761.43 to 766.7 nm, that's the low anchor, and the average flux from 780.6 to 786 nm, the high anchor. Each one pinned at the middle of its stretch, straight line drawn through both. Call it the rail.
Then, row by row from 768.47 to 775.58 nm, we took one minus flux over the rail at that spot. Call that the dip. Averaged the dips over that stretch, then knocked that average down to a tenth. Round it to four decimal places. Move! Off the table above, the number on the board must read -0.0001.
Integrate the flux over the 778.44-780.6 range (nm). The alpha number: 37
